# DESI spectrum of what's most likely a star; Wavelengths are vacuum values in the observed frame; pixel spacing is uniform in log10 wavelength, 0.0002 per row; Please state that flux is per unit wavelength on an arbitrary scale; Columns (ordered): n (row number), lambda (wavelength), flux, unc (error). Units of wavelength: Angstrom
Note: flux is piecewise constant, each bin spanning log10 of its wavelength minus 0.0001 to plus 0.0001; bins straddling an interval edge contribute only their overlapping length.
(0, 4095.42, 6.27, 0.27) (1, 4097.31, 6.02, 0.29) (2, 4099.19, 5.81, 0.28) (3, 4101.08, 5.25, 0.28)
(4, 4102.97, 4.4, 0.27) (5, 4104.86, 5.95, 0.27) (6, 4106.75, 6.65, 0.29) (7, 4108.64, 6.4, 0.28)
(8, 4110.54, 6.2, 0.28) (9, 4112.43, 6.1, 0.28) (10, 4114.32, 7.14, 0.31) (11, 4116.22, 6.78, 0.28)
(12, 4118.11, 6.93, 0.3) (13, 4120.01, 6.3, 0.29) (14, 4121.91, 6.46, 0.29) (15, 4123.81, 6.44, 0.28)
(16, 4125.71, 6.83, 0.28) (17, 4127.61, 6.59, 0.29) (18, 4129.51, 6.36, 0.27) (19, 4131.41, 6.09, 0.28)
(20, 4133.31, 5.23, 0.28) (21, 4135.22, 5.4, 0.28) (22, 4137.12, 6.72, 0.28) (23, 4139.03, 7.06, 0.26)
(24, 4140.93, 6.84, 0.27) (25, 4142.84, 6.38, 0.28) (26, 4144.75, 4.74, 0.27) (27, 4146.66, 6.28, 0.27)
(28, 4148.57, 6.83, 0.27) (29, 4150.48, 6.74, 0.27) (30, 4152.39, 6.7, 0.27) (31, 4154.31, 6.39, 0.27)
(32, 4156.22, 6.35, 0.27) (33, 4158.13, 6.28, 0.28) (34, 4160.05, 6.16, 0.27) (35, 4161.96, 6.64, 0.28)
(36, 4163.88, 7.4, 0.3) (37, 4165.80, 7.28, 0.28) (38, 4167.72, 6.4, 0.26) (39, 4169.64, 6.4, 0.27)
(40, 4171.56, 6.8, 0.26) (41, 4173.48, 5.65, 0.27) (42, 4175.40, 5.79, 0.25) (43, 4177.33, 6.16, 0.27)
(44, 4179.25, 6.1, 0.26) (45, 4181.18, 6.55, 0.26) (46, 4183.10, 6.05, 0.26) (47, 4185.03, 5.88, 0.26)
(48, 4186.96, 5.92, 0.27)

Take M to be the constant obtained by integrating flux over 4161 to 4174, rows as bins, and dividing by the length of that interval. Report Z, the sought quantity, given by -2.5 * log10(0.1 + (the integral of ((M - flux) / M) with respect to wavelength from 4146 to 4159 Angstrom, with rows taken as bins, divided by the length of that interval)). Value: 2.25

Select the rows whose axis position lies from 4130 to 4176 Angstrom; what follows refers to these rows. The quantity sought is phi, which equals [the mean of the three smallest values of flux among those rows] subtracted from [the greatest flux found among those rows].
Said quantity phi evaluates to 2.3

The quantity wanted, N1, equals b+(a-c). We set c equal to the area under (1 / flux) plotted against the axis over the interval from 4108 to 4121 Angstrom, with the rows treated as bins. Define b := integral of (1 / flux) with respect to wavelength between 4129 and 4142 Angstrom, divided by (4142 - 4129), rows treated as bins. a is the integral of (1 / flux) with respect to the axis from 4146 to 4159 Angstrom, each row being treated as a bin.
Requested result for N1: 0.17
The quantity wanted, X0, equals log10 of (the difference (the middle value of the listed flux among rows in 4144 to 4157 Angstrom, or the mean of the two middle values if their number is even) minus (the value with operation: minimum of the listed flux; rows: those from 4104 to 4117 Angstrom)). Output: -0.4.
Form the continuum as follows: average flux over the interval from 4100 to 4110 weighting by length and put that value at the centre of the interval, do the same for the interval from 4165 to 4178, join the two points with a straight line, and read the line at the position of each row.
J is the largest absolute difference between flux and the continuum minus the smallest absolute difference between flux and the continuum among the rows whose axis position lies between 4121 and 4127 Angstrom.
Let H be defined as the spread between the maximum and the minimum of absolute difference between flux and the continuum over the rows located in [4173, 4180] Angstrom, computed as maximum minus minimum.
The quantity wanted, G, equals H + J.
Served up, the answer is 0.85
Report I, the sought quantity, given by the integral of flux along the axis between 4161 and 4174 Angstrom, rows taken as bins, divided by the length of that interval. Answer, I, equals 6.7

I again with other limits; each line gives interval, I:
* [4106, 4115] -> 6.5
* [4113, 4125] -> 6.7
